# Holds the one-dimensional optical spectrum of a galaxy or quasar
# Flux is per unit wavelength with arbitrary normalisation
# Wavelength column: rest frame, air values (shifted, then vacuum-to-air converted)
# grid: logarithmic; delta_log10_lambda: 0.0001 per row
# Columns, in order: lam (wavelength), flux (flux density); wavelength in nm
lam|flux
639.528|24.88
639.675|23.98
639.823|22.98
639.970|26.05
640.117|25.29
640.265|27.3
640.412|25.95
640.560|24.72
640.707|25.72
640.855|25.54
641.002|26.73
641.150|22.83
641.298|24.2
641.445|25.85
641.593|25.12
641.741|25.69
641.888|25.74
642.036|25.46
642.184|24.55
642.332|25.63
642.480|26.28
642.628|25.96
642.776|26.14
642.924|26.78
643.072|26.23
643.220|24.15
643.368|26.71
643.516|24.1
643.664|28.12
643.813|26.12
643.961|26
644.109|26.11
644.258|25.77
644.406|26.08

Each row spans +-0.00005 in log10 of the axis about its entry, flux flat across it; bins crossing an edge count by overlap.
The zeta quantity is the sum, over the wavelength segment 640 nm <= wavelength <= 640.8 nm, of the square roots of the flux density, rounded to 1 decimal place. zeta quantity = 25.4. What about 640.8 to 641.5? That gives 25.0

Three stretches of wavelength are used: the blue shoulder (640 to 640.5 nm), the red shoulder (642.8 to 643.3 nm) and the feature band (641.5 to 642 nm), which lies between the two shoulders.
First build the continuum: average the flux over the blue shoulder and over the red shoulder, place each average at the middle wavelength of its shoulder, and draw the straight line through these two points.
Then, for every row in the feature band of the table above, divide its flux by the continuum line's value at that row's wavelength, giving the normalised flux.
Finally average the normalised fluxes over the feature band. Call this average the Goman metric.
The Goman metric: 0.984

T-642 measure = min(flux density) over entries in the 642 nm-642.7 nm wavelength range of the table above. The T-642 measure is 24.55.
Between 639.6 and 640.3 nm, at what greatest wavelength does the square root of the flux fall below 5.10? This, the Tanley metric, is 640.117 nm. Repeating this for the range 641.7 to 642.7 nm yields 642.628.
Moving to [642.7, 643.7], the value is 643.516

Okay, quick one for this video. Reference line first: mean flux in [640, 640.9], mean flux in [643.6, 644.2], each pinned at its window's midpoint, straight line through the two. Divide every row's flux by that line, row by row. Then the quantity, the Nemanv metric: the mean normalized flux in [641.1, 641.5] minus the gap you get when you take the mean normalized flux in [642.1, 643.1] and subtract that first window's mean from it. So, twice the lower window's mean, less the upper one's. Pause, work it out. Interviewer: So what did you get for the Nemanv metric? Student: 0.89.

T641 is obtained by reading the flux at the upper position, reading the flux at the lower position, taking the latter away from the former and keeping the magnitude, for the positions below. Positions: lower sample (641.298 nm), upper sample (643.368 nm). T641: 2.5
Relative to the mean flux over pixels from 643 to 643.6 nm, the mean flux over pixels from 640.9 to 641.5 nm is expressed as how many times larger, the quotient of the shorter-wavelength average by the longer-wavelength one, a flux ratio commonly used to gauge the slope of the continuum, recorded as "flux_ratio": 0.98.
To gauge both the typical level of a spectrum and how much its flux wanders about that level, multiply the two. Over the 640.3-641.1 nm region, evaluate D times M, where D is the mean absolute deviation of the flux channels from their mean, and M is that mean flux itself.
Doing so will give 12.5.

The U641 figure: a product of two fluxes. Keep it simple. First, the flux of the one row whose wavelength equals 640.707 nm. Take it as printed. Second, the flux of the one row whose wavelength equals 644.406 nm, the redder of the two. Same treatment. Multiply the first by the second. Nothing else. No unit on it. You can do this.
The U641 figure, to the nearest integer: 671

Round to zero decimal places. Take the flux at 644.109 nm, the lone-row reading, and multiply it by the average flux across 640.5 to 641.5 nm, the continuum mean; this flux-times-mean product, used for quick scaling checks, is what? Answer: 655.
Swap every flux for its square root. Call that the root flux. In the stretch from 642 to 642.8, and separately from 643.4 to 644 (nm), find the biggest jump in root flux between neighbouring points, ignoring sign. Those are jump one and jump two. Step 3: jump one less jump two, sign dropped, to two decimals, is 0.29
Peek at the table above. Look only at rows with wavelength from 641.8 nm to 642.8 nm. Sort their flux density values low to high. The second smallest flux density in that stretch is 25.46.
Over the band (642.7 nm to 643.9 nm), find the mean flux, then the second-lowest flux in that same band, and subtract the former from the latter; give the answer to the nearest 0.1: -1.9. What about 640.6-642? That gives -1.1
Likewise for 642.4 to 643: -0.1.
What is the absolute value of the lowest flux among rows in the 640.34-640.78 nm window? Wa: 24.7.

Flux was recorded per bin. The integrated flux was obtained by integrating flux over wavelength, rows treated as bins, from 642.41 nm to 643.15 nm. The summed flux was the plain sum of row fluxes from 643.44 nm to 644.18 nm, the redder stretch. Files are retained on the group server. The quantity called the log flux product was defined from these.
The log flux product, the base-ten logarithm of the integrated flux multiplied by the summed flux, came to 3.40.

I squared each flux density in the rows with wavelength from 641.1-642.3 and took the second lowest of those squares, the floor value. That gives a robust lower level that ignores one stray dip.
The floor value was 586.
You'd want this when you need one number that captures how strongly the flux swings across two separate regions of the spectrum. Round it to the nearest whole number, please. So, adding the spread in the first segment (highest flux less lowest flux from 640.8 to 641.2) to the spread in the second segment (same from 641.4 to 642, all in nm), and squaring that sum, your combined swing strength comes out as 21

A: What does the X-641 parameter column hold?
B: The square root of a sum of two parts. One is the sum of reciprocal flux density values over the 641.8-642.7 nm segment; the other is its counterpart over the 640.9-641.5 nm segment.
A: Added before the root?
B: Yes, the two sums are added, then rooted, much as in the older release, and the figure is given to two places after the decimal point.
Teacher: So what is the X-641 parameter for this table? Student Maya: 0.63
